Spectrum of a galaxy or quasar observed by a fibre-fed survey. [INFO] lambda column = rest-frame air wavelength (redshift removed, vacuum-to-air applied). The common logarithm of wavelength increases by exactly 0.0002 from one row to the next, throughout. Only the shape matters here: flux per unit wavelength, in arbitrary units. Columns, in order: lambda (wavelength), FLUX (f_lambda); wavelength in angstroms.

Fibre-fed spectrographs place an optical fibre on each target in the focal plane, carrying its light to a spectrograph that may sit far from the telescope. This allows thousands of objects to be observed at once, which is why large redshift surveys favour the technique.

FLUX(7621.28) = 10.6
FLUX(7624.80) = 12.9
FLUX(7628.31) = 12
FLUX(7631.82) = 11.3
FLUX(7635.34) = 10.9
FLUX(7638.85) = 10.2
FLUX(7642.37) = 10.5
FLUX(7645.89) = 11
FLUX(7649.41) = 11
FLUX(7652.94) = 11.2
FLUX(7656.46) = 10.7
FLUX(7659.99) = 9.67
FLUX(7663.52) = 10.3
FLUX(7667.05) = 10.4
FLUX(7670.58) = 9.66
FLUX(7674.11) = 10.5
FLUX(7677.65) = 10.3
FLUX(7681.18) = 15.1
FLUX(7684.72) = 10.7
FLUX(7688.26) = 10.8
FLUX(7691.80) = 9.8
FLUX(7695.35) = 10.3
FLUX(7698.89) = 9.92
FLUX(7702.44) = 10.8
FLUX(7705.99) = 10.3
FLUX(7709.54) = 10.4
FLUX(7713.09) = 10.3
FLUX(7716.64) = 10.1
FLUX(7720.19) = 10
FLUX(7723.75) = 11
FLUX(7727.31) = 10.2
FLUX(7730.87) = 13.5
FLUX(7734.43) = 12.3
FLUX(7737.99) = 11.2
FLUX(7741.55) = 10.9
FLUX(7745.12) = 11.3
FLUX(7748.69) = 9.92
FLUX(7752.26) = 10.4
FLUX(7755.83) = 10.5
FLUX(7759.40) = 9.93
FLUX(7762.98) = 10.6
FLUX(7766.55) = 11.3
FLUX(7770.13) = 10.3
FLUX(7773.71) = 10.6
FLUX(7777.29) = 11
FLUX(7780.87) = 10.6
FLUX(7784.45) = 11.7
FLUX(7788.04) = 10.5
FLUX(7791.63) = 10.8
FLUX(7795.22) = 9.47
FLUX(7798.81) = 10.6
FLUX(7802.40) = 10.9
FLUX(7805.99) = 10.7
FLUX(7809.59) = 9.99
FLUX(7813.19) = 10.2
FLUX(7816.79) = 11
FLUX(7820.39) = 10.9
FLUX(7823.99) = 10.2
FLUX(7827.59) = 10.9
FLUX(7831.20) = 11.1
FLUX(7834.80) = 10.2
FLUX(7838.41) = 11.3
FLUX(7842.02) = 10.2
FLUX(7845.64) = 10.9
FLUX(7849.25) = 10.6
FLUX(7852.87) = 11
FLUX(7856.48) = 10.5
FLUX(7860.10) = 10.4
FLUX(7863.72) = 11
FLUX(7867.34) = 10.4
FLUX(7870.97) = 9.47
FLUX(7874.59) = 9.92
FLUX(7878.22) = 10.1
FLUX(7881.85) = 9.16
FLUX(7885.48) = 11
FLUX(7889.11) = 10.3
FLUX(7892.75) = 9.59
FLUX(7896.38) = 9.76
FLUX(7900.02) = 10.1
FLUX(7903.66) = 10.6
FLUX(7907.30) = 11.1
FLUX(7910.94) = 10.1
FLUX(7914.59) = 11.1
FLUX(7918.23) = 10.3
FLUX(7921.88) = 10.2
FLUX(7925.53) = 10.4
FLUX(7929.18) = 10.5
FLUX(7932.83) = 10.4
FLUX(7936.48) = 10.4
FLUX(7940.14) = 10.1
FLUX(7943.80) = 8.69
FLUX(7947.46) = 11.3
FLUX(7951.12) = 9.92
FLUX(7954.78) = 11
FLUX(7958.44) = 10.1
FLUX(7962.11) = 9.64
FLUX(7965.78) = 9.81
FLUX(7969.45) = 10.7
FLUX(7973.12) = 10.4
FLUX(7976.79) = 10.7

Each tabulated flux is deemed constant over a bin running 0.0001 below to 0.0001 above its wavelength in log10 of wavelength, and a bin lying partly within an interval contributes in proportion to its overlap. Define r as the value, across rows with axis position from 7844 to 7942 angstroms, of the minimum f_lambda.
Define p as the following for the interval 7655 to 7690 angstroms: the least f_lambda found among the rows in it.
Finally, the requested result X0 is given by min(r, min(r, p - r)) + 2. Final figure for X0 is 2.5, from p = 9.66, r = 9.16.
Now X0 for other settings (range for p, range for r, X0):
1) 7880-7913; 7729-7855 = 1.7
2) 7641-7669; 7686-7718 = 1.9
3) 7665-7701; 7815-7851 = 1.5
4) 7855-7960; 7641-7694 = 1.0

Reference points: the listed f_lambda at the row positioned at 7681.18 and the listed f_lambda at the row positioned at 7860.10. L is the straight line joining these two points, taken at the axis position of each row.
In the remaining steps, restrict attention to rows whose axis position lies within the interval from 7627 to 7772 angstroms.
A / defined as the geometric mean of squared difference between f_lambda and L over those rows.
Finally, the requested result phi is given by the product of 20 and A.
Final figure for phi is 0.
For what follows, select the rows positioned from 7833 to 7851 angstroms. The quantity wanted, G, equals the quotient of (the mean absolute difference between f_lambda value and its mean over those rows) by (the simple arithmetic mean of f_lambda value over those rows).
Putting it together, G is 0.035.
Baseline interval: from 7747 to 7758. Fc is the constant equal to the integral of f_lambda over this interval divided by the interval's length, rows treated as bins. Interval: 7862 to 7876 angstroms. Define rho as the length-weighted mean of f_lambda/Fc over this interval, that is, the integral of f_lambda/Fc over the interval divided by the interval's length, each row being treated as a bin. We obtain 0.99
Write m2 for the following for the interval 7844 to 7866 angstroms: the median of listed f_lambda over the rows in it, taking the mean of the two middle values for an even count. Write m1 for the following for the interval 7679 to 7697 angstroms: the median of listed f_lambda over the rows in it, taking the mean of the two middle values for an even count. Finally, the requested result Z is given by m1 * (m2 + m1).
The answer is 230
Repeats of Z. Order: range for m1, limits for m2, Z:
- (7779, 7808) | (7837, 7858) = 228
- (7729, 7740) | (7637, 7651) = 284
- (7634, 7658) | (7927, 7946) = 232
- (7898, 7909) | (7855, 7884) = 221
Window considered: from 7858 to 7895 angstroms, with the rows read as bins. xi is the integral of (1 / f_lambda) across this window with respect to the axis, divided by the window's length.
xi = 0.0990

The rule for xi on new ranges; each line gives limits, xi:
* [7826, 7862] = 0.0935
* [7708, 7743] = 0.0918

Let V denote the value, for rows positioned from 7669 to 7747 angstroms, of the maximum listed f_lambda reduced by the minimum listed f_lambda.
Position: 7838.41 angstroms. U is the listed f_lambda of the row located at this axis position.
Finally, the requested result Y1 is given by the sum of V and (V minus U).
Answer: 0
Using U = 11.3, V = 5.4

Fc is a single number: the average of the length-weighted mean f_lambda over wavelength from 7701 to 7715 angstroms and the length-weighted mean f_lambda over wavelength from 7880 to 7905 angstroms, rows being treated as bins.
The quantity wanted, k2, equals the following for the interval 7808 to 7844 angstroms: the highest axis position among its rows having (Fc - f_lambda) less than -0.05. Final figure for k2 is 7838.41 angstroms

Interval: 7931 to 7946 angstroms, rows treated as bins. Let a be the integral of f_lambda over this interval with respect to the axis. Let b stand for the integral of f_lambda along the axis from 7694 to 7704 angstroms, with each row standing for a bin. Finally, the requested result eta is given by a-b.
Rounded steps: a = 149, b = 103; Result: 46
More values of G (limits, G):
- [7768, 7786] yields 0.038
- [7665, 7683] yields 0.140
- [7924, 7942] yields 0.010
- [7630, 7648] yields 0.032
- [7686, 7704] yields 0.037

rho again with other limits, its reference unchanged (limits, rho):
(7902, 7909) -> 1.06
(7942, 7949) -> 0.97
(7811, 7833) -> 1.04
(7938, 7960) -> 0.99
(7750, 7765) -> 1.01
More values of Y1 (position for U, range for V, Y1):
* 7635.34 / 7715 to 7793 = -4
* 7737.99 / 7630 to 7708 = 0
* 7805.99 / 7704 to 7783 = -4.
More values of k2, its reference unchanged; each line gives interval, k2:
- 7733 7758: 7755.83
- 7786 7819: 7816.79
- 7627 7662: 7656.46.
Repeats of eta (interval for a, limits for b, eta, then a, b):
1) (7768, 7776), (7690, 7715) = -172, 84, 256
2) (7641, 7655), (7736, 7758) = -82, 153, 236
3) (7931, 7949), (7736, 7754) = -11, 183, 194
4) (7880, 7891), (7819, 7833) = -39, 112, 151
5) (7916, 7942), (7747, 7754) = 198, 269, 71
